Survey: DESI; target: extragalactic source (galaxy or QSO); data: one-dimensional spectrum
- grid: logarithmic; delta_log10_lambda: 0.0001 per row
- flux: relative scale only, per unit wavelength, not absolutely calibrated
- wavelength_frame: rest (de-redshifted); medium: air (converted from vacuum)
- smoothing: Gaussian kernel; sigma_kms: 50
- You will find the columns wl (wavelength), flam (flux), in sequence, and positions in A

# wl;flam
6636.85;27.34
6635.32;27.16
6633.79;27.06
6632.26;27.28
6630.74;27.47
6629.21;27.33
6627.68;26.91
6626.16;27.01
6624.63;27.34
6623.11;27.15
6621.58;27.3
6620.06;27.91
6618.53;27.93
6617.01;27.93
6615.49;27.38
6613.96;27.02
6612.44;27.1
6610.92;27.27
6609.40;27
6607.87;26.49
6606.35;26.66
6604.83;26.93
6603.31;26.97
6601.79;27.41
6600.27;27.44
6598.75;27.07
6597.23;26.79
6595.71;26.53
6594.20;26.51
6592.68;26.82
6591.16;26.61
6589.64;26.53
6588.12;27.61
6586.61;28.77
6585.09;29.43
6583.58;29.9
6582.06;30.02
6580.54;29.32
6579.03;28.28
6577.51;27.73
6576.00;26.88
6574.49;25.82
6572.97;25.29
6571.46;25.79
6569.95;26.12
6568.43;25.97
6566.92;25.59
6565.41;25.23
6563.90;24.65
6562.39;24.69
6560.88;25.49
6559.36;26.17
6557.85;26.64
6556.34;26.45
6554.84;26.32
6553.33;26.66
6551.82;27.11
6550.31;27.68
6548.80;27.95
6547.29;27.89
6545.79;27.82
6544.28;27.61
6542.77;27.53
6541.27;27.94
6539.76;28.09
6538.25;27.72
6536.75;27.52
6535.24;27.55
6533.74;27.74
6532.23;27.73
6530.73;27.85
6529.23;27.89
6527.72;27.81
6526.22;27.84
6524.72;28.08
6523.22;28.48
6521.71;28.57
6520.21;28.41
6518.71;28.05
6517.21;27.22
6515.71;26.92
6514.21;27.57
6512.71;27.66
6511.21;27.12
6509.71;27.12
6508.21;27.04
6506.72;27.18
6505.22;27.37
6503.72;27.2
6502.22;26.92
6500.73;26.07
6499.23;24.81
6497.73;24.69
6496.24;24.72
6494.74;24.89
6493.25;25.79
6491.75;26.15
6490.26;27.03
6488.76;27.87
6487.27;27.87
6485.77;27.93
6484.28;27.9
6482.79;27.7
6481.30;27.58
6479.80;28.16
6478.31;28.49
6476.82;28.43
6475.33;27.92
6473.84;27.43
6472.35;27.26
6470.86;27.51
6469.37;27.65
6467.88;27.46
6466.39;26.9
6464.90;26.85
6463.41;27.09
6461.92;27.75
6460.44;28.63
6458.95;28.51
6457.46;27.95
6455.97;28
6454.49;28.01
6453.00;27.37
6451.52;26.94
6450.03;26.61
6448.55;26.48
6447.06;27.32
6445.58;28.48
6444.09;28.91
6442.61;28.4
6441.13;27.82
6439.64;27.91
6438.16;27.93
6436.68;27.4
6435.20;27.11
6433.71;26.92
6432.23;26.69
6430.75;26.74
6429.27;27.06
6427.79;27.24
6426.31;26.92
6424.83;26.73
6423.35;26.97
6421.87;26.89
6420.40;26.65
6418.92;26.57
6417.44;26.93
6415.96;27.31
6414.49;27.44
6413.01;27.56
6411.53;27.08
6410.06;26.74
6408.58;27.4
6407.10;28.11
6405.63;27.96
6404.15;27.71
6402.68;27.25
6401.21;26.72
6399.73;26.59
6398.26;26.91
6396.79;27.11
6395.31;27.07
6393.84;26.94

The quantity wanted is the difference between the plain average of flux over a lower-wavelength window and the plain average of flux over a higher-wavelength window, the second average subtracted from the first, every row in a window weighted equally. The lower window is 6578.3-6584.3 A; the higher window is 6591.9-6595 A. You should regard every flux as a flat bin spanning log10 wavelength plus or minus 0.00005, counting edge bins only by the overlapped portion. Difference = 2.7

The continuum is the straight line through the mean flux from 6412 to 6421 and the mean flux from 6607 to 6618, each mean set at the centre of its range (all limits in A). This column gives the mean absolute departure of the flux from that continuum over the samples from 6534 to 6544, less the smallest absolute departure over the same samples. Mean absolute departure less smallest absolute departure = 0.2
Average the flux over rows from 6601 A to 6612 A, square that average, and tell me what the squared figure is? 727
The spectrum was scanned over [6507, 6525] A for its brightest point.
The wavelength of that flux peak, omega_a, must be 6521.71 A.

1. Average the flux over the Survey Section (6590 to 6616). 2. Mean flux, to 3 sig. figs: 26.9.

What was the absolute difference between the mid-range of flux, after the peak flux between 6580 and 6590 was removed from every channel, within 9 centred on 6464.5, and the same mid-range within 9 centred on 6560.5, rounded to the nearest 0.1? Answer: 2.1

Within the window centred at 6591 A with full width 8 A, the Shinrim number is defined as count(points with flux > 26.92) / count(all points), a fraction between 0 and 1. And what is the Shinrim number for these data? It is 0.20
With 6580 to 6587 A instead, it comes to 1.00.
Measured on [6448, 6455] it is 0.60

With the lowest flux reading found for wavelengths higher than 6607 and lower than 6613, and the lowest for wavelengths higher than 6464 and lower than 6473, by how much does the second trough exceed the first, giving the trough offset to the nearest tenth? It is 0.4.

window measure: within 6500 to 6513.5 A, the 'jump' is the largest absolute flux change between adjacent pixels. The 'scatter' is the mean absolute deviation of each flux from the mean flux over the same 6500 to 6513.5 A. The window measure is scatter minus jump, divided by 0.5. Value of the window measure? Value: -1.2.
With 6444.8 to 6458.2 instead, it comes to -1.2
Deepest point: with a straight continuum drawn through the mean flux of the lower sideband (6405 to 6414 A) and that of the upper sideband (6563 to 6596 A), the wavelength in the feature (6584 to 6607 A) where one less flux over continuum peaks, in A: 6594.20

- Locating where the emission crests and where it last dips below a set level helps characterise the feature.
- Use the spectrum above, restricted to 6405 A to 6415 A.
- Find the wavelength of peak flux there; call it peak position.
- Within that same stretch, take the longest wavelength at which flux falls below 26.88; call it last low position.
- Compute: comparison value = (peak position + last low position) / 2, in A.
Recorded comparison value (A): 6408.6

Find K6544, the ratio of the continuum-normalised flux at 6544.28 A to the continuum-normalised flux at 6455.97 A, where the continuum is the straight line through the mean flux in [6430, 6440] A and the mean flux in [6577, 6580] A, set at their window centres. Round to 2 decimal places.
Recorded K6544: 0.97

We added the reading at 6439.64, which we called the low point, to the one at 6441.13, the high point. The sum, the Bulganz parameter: 55.7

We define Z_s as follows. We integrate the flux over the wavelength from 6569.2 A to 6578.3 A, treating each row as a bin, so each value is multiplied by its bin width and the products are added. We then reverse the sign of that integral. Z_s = -239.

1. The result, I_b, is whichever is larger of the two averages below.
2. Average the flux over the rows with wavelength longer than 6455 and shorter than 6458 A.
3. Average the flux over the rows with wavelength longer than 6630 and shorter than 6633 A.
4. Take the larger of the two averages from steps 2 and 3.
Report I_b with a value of 28.0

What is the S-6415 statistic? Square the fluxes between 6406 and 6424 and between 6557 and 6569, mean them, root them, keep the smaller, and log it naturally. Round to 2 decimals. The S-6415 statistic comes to 3.24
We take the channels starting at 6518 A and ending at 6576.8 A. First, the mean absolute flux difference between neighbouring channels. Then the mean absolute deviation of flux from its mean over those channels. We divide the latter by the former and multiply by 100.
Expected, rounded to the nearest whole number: 331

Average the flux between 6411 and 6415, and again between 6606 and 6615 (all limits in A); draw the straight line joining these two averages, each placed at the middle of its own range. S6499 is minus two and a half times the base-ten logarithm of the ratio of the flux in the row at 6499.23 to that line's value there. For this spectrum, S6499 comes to 0.10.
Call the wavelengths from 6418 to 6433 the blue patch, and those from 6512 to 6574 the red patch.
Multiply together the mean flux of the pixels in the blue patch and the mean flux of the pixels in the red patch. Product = 728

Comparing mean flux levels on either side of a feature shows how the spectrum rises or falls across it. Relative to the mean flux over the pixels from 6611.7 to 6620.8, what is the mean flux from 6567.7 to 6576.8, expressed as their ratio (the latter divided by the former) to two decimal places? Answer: 0.94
